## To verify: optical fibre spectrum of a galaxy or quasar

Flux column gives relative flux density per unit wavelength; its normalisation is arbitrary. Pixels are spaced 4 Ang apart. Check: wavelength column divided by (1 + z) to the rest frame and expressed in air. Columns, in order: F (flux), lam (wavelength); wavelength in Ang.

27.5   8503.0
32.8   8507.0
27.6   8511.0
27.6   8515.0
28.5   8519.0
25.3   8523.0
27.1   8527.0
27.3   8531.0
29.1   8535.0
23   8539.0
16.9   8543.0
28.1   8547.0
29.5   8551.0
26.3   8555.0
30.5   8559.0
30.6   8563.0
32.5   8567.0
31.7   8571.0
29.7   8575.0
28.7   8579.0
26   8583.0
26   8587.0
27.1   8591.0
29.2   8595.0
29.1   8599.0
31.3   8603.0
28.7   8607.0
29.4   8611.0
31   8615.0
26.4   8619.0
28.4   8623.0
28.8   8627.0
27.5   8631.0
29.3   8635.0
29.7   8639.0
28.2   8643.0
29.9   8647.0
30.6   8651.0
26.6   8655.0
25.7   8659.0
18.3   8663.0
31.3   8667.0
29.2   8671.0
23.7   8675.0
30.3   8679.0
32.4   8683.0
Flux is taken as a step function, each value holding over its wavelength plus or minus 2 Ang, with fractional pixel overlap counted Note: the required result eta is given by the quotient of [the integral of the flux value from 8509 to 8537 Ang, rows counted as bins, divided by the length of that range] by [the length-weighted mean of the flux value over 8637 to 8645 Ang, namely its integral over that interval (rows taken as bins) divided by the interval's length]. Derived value 0.95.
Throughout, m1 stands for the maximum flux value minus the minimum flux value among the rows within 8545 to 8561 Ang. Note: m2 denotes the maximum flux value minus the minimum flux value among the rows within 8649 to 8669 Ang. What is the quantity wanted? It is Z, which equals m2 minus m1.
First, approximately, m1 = 4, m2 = 13.0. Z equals 9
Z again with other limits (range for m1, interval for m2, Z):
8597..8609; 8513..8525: 1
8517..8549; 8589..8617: -8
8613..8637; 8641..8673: 8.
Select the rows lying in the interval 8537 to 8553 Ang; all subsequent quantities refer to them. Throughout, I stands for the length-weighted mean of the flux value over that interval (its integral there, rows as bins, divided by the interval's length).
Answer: 24.4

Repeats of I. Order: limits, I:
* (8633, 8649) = 29.3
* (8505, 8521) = 29.1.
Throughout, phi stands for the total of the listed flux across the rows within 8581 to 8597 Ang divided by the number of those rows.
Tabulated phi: 27.1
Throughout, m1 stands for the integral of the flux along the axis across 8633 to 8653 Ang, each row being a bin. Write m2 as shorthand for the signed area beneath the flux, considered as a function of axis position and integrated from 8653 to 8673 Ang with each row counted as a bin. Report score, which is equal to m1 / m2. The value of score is 1.13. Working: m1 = 591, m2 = 524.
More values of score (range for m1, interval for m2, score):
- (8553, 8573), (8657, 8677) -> 1.18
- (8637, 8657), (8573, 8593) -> 1.05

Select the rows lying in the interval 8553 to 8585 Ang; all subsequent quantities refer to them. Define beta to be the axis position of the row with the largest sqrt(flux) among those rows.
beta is 8567.0 Ang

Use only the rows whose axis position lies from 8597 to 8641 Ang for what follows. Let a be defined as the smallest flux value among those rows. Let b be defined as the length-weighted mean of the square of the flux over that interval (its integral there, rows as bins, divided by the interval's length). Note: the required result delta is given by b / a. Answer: 32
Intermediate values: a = 26.4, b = 846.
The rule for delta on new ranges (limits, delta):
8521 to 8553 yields 40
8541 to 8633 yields 48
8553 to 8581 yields 34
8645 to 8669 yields 41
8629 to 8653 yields 31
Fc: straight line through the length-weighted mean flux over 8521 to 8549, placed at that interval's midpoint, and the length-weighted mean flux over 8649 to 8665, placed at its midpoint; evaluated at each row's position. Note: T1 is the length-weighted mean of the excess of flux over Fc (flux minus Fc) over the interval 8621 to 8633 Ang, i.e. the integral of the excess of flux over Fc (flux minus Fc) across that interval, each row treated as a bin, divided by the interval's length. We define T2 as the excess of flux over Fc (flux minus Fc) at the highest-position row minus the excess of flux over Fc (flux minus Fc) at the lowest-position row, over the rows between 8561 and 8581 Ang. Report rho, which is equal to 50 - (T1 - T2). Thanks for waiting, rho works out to 45.2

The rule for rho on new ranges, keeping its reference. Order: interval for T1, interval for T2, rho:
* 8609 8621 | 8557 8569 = 48.3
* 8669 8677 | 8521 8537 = 52.7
